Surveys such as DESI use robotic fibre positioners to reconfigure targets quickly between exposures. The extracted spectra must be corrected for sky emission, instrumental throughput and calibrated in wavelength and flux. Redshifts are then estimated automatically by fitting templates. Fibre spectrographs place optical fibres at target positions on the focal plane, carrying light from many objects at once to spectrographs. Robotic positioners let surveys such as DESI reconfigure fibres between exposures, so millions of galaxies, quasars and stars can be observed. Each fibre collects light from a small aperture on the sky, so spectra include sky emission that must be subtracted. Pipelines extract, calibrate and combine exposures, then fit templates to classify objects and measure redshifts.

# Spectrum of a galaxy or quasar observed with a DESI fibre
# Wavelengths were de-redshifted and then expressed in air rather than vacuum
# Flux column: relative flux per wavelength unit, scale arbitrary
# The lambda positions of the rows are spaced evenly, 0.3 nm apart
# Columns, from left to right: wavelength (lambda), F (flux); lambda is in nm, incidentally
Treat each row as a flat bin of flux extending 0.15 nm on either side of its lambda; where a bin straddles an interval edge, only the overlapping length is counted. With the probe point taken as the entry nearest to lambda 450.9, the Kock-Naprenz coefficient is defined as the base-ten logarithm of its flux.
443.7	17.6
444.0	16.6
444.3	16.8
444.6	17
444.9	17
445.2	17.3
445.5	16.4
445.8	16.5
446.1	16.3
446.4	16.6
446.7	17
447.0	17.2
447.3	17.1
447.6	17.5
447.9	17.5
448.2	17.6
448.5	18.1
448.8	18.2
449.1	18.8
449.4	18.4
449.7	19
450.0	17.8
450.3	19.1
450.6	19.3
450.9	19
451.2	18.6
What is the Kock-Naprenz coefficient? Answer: 1.279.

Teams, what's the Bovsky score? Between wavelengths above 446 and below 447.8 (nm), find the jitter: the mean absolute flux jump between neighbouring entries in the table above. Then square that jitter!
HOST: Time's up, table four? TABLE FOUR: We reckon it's 0.078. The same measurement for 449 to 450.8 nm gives 0.548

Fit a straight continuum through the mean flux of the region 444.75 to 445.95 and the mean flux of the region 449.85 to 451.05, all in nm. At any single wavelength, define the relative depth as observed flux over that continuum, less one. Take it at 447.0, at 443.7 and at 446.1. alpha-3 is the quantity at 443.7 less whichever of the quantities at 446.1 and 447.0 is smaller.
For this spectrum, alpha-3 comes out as 0.14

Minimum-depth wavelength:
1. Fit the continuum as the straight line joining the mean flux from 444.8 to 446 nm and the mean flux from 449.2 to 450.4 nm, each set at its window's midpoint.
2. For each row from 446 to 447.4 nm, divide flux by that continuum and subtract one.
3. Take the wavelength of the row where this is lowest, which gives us 446.1 nm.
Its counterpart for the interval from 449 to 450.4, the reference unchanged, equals 450.0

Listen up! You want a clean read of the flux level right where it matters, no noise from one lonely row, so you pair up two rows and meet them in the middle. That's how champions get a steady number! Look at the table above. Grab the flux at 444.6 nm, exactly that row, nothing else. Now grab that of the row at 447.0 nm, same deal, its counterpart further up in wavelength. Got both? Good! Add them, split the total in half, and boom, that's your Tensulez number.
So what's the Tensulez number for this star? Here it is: 17.1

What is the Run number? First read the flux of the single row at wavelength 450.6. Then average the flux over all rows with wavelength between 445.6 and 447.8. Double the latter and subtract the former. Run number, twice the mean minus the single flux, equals 14.5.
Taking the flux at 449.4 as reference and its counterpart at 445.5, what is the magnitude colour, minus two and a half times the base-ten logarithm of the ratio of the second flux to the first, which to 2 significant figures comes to 0.12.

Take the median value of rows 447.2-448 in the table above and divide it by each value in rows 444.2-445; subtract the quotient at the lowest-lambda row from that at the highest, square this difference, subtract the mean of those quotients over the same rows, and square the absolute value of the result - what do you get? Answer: 1.07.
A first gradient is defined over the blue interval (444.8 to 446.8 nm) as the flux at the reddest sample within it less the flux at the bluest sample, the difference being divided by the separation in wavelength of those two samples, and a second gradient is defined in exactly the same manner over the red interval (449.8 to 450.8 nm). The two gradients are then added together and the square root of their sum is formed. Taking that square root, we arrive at 1.6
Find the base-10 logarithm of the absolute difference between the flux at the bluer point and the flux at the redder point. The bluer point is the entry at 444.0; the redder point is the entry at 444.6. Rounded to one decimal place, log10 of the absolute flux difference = -0.4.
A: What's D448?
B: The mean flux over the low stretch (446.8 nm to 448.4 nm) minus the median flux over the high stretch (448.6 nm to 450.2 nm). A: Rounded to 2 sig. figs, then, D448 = -1.0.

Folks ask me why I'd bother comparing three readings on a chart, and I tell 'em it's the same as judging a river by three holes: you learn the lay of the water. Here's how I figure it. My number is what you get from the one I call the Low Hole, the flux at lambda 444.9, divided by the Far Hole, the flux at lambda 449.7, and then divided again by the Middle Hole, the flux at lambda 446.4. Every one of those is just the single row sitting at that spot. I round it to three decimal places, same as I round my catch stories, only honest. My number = 0.054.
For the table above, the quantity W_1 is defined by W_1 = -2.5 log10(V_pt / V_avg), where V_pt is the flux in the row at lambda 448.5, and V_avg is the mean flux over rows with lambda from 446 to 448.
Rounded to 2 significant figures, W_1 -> -0.066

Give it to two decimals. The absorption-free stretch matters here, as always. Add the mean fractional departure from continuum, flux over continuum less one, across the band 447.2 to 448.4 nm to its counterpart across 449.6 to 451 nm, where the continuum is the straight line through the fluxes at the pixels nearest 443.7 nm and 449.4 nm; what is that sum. -0.02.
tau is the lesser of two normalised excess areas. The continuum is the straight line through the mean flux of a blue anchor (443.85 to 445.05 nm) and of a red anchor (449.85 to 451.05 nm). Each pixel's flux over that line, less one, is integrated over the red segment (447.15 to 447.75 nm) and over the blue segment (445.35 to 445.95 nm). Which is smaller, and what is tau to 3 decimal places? -0.027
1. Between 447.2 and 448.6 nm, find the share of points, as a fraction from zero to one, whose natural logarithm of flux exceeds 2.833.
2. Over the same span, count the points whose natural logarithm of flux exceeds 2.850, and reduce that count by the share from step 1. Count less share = 3.0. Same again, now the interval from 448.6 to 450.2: 4.0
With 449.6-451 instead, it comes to 4.0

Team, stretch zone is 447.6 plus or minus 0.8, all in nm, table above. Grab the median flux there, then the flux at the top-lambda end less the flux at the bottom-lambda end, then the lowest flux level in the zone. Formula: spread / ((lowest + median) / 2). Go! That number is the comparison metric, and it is 0.02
